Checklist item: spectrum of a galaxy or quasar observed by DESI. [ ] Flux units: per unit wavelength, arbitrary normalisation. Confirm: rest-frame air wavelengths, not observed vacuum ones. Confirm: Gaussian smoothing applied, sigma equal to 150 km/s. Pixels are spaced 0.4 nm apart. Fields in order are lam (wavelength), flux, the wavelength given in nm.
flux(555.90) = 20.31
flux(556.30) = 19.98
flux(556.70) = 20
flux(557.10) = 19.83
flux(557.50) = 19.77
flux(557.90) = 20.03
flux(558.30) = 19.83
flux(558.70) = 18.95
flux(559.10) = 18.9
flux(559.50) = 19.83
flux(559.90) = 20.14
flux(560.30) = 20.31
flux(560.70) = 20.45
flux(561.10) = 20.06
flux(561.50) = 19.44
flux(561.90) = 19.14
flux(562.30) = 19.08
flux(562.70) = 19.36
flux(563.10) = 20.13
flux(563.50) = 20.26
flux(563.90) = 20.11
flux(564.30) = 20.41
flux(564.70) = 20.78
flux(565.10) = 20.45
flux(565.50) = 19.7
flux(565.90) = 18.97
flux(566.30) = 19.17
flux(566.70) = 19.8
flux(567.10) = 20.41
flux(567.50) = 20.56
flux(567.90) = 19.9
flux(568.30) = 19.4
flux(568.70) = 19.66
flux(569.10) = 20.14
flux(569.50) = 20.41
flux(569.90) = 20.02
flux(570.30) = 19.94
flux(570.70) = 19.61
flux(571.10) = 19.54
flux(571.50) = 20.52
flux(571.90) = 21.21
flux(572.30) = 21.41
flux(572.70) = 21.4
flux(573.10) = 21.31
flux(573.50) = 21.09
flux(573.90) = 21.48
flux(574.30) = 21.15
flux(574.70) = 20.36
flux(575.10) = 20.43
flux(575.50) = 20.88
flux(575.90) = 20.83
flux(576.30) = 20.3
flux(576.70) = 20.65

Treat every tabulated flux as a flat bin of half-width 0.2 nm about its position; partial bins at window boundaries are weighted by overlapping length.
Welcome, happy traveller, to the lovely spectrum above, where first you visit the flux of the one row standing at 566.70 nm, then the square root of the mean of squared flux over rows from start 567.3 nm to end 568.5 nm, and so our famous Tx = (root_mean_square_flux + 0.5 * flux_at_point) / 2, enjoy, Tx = 14.93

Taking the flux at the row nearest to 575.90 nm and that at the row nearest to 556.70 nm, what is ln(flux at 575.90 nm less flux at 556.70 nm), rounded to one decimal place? -0.2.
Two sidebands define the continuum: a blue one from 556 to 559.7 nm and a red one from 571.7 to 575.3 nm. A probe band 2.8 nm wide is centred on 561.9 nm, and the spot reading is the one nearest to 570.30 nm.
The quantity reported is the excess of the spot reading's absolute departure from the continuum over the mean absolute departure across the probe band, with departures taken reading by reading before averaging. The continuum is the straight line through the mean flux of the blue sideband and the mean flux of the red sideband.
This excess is 0.3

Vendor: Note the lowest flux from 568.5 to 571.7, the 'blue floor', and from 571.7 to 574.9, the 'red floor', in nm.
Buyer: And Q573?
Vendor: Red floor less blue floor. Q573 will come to 0.82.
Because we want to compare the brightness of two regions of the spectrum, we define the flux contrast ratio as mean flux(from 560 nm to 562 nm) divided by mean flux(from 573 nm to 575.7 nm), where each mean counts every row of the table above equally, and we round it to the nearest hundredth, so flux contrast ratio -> 0.95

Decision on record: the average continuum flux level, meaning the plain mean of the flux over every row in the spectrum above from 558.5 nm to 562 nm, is 19.7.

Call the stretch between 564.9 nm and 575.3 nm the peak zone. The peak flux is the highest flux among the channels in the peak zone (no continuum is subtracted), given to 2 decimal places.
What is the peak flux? 21.48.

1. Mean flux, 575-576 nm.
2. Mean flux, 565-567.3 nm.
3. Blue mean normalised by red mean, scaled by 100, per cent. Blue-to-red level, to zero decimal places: 95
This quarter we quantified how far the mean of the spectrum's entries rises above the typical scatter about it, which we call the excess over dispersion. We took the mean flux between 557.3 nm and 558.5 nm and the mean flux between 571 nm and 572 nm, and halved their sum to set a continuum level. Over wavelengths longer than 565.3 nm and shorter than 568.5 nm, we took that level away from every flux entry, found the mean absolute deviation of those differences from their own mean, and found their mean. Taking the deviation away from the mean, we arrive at -0.84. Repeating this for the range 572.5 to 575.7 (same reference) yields 0.52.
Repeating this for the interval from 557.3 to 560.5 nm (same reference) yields -0.83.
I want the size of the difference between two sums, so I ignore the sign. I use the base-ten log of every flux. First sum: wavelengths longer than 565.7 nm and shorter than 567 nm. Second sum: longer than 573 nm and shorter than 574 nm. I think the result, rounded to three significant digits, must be 0.127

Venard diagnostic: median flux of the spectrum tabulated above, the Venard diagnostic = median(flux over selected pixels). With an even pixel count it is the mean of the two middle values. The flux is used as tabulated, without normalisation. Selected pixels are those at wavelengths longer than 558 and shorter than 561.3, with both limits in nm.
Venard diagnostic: 19.9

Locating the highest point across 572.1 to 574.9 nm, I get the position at 573.90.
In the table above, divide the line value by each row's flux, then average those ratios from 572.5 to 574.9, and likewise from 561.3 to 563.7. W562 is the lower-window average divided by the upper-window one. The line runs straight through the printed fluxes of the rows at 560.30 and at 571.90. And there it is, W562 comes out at 1.04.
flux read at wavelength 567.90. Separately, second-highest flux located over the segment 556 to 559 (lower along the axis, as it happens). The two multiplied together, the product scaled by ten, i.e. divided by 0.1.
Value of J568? 3980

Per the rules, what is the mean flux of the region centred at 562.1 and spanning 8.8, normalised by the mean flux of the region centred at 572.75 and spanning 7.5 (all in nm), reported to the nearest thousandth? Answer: 0.959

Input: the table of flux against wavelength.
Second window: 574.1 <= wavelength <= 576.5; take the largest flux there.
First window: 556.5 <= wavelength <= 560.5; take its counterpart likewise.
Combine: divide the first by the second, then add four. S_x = 4.96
